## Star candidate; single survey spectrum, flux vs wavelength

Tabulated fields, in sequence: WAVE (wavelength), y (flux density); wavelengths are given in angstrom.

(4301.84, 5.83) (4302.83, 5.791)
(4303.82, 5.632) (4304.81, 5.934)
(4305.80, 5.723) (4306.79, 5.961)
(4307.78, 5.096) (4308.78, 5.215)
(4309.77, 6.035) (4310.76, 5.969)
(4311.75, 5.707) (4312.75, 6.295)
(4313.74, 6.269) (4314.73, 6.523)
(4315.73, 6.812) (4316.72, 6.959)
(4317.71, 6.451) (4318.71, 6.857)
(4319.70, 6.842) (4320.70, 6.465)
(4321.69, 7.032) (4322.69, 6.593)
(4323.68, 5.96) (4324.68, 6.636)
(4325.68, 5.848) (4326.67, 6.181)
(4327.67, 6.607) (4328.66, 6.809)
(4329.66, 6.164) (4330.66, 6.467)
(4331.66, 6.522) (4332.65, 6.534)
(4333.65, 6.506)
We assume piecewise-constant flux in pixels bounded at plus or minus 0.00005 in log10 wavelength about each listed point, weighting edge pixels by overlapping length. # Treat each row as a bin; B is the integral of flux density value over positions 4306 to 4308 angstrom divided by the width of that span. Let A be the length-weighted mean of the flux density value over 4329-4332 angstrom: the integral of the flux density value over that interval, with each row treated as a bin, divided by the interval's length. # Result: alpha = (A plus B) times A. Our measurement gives 76.6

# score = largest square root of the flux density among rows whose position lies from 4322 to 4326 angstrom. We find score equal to 2.58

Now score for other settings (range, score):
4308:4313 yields 2.51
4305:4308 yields 2.44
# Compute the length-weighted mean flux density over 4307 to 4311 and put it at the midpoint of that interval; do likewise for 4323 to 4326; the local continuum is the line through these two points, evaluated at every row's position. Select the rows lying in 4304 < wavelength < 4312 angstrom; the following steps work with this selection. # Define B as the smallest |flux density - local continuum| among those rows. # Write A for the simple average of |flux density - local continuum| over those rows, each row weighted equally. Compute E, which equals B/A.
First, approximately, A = 0.35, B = 0.02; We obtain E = 0.1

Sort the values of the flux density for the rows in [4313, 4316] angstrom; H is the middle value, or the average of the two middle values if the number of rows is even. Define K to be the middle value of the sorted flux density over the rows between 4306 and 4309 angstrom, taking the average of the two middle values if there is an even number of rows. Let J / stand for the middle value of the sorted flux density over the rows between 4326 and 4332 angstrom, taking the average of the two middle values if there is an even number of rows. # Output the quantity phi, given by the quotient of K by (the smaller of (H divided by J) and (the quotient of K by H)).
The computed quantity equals 6.52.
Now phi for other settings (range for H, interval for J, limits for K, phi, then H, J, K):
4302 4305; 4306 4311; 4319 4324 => 6.79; 5.79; 5.96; 6.6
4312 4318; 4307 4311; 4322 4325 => 6.49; 6.49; 5.59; 6.6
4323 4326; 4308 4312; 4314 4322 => 6.69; 5.96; 5.84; 6.8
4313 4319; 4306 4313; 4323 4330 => 6.67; 6.67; 5.96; 6.2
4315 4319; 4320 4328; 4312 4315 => 6.83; 6.83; 6.53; 6.3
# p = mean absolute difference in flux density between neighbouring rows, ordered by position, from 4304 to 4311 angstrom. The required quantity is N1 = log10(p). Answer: -0.41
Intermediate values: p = 0.39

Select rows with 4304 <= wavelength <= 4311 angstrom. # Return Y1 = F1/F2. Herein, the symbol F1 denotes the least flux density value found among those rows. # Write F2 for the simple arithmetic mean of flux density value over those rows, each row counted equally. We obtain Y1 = 0.893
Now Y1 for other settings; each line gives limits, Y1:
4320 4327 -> 0.915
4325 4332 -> 0.918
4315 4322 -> 0.952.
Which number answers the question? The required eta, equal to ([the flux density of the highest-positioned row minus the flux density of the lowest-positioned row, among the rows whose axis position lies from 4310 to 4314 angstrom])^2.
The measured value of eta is 0.09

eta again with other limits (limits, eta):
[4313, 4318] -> 0.03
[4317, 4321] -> 0.00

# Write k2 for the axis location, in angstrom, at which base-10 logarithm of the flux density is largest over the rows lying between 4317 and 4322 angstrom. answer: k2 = 4321.69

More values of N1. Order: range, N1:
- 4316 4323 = -0.41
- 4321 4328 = -0.26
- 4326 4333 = -0.56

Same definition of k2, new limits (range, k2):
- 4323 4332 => 4328.66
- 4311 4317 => 4316.72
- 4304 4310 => 4309.77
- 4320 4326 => 4321.69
